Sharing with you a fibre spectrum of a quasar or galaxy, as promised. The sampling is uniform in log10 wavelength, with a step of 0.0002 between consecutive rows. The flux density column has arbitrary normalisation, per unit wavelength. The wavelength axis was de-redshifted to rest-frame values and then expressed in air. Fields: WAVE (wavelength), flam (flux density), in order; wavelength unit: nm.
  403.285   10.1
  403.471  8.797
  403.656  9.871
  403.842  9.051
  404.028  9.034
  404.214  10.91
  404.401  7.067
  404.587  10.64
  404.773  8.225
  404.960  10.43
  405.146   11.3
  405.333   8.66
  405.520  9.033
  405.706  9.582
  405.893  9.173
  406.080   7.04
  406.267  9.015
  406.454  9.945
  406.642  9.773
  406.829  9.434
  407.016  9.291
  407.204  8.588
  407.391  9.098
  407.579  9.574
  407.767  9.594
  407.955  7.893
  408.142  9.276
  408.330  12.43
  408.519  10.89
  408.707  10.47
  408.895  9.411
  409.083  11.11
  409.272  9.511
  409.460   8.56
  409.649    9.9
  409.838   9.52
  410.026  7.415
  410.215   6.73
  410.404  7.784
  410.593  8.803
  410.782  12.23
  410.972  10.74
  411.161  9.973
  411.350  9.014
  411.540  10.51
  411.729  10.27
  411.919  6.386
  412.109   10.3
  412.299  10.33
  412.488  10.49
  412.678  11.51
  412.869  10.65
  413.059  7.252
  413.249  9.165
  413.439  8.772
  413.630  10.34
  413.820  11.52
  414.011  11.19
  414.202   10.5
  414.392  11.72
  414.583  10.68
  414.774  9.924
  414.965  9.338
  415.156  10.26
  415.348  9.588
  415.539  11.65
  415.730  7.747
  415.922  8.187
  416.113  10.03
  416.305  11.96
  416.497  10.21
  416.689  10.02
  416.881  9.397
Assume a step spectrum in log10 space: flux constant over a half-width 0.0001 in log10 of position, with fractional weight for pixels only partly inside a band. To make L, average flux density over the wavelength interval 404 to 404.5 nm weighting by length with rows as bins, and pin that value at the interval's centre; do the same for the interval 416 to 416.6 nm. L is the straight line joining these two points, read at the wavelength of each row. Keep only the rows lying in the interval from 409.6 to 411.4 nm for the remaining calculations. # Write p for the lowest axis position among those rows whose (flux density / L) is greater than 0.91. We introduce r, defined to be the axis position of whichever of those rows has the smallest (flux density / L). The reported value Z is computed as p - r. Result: -0.57 nm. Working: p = 409.649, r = 410.215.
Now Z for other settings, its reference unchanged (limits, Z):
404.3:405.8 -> 0.19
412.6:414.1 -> -0.38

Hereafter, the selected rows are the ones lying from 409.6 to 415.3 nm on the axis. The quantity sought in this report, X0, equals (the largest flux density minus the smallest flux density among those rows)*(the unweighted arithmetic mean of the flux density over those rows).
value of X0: 57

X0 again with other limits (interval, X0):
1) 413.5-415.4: 25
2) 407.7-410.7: 53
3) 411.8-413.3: 49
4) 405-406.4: 39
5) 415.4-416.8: 42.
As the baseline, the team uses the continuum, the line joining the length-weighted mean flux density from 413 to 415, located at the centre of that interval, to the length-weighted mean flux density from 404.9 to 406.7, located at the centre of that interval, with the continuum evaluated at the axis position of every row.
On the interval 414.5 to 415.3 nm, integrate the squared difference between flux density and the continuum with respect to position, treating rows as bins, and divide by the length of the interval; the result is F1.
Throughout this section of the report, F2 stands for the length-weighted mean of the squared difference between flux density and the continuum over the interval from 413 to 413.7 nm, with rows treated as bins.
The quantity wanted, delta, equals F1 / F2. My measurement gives 0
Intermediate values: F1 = 0.3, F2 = 2.4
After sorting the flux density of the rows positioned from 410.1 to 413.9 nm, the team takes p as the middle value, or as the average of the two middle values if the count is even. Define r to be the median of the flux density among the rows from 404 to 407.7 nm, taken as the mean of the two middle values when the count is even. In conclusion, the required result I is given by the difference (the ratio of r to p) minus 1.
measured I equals -0.10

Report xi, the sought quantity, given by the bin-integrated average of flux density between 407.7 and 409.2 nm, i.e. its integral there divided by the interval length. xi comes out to 10.1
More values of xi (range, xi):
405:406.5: 9.2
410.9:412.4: 9.7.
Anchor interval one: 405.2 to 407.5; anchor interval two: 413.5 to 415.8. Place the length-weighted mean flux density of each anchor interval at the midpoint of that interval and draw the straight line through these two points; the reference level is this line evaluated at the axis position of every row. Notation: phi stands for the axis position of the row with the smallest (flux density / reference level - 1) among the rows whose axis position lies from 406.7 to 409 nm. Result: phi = 407.955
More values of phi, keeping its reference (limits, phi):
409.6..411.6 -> 410.215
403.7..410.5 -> 410.215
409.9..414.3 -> 411.919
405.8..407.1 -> 406.080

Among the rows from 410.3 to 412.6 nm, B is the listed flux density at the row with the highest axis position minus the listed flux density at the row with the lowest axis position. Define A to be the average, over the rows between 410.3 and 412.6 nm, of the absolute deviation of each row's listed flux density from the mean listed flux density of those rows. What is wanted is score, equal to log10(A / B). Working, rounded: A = 1.2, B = 2.71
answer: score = -0.368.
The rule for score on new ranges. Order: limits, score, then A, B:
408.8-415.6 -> -0.307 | 1.1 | 2.24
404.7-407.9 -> -0.333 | 0.6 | 1.37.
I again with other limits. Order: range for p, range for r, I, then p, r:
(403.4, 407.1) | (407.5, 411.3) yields 0.03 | 9.2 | 9.5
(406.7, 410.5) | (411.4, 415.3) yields 0.10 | 9.4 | 10.3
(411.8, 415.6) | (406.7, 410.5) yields -0.09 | 10.3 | 9.4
